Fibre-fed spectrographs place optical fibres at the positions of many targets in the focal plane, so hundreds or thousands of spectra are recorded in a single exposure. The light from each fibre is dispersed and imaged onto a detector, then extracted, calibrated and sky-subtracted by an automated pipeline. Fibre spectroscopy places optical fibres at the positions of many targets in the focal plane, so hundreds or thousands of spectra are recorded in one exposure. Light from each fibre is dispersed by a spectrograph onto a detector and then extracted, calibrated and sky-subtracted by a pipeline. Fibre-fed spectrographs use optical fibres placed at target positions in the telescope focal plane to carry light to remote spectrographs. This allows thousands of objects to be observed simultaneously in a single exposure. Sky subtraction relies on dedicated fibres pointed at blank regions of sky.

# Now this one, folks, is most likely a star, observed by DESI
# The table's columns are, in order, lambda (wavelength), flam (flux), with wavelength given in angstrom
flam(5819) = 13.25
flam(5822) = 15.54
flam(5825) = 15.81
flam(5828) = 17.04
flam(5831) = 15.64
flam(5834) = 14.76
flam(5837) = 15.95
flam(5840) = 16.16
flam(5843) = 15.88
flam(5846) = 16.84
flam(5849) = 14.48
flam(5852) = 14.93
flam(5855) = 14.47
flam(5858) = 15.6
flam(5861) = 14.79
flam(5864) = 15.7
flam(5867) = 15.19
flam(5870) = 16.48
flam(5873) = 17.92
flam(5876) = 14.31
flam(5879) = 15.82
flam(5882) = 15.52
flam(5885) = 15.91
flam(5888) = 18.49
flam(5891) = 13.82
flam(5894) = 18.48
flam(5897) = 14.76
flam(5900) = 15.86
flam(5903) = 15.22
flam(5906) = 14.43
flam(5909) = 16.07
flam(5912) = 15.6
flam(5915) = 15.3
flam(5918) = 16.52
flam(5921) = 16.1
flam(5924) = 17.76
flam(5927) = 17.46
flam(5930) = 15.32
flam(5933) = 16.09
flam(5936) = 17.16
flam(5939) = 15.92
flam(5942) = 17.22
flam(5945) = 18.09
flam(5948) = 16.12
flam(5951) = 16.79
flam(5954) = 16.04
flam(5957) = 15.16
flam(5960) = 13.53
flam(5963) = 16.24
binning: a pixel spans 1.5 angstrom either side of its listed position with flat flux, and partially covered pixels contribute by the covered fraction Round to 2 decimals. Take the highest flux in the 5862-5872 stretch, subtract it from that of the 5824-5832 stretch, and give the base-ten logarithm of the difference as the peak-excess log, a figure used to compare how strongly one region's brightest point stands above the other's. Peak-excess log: -0.25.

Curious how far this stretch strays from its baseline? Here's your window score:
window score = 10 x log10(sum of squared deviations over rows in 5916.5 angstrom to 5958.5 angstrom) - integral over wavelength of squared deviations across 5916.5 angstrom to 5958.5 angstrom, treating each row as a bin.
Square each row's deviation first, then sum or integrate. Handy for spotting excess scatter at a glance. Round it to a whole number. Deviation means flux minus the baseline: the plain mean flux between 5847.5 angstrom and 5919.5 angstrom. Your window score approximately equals -51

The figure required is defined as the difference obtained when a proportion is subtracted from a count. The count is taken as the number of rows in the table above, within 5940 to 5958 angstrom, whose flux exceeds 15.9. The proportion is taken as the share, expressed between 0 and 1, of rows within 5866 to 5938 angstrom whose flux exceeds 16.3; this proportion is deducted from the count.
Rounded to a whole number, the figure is 5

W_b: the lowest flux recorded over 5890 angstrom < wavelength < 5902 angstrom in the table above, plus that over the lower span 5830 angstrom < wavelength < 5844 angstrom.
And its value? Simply 28.6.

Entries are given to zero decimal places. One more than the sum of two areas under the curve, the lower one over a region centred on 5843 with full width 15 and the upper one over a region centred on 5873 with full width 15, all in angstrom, 478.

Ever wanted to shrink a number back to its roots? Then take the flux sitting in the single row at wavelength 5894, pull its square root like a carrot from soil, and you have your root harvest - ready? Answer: 4.30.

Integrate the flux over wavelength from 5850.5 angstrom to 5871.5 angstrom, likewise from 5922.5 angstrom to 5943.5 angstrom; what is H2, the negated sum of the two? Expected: -672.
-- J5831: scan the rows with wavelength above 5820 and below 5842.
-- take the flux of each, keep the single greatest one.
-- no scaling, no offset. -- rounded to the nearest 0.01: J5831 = 17.04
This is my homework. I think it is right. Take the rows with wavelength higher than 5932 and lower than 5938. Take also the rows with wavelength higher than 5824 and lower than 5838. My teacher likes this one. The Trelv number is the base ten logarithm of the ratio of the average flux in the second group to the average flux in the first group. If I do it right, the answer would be -0.021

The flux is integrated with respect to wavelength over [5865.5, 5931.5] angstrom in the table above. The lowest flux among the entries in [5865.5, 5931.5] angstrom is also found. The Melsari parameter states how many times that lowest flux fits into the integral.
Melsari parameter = 76.5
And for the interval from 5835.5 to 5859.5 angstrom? 25.8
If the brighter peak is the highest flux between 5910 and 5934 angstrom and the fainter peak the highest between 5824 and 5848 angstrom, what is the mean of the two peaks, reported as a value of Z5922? 17.4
